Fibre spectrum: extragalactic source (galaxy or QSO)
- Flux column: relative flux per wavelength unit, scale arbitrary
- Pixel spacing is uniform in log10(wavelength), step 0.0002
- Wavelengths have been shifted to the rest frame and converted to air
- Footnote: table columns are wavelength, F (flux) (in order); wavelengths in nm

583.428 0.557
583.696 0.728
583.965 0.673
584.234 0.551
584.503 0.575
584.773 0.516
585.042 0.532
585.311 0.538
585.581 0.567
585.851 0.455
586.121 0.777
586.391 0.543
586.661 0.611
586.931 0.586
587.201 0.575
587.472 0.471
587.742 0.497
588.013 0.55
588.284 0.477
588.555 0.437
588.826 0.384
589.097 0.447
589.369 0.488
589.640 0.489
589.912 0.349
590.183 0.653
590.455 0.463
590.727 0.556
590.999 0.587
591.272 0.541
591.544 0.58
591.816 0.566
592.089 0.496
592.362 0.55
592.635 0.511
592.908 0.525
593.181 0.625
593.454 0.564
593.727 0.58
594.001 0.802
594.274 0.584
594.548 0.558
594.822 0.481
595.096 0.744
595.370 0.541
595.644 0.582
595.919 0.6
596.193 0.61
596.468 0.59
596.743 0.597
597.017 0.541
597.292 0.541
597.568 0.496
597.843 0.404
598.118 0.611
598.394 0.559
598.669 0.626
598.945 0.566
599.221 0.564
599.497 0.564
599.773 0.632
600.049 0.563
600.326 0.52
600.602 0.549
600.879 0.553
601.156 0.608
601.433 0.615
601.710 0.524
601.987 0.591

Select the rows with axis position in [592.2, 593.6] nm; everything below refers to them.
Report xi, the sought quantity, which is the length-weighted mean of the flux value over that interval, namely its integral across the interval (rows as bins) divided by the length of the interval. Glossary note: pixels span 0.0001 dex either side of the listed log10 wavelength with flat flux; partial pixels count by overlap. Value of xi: 0.554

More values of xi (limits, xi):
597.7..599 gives 0.552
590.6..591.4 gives 0.561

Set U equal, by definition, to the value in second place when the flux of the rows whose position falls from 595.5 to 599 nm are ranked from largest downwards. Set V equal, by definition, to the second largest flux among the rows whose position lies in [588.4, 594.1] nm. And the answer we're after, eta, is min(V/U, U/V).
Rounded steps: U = 0.611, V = 0.653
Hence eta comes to 0.94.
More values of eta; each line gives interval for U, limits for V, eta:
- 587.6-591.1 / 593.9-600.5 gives 0.79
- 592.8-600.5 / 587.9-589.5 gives 0.66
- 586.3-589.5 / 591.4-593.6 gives 0.99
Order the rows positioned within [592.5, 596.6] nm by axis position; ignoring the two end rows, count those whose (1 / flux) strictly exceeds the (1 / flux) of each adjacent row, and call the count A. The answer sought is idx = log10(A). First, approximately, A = 3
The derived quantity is 0.48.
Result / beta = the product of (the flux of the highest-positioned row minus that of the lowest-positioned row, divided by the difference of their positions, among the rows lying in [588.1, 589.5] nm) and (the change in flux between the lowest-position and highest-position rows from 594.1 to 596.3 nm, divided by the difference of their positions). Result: 0.0001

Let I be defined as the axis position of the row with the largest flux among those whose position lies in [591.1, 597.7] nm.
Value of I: 594.001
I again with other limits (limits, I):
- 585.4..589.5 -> 586.121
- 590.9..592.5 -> 590.999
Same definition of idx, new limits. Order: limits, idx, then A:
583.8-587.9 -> 0.70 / 5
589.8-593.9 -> 0.70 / 5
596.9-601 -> 0.48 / 3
